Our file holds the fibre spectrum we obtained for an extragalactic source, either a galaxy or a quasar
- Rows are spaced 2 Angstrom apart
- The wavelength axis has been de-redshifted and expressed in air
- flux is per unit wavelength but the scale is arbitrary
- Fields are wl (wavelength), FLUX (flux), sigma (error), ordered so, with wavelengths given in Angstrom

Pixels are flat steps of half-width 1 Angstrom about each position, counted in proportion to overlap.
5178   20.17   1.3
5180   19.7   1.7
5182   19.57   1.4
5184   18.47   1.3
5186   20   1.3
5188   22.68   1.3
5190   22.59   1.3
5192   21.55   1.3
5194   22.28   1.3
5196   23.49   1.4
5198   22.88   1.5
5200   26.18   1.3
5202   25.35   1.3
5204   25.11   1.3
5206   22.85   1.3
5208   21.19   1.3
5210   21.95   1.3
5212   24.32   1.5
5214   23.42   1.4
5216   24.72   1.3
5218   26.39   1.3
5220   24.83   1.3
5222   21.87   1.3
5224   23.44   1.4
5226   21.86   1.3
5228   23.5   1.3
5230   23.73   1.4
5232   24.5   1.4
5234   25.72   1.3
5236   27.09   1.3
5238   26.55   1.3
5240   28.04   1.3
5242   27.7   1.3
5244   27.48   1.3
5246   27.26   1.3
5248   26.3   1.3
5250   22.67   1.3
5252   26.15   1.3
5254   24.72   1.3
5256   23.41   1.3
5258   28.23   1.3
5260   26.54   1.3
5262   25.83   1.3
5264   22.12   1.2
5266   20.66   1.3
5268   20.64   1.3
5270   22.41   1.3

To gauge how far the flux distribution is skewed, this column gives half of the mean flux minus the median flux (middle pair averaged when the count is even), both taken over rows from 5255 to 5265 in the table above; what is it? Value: -0.30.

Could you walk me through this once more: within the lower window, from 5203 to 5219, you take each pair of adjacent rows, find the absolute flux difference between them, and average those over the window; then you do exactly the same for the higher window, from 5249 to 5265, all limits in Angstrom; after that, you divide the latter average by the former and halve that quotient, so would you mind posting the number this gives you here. 0.79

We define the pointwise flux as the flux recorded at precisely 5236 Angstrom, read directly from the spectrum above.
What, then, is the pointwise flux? 27.09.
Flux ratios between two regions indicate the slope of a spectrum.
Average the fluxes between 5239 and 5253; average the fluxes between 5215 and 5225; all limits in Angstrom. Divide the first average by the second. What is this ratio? 1.09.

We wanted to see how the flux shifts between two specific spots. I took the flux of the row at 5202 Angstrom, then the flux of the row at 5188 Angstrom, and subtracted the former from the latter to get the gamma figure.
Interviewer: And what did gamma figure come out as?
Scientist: -2.7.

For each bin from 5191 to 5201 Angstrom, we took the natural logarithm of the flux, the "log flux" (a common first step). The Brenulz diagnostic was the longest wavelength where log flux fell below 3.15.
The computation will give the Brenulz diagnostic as 5198 Angstrom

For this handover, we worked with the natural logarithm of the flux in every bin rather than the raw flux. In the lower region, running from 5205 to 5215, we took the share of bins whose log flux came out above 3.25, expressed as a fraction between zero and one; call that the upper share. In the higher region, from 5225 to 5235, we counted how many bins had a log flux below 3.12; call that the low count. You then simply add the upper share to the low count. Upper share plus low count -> 1.0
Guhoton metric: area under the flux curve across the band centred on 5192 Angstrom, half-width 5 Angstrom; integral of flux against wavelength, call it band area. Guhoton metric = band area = 225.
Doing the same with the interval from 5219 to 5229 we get 231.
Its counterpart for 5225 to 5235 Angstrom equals 239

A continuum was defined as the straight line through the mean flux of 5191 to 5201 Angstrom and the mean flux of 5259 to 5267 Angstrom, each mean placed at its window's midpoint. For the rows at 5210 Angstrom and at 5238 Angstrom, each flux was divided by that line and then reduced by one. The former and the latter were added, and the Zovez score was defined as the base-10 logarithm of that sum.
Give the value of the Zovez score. -1.2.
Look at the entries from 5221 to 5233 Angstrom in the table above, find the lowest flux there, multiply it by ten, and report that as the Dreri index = 219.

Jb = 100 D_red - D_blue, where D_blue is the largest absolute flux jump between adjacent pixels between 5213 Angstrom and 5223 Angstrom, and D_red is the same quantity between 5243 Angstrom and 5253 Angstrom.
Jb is 360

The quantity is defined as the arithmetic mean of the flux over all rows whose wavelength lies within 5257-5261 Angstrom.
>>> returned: 27.4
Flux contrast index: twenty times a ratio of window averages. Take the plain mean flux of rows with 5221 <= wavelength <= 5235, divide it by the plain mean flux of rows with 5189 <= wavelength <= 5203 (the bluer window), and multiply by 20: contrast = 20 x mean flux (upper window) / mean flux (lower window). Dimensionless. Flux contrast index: 20.0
